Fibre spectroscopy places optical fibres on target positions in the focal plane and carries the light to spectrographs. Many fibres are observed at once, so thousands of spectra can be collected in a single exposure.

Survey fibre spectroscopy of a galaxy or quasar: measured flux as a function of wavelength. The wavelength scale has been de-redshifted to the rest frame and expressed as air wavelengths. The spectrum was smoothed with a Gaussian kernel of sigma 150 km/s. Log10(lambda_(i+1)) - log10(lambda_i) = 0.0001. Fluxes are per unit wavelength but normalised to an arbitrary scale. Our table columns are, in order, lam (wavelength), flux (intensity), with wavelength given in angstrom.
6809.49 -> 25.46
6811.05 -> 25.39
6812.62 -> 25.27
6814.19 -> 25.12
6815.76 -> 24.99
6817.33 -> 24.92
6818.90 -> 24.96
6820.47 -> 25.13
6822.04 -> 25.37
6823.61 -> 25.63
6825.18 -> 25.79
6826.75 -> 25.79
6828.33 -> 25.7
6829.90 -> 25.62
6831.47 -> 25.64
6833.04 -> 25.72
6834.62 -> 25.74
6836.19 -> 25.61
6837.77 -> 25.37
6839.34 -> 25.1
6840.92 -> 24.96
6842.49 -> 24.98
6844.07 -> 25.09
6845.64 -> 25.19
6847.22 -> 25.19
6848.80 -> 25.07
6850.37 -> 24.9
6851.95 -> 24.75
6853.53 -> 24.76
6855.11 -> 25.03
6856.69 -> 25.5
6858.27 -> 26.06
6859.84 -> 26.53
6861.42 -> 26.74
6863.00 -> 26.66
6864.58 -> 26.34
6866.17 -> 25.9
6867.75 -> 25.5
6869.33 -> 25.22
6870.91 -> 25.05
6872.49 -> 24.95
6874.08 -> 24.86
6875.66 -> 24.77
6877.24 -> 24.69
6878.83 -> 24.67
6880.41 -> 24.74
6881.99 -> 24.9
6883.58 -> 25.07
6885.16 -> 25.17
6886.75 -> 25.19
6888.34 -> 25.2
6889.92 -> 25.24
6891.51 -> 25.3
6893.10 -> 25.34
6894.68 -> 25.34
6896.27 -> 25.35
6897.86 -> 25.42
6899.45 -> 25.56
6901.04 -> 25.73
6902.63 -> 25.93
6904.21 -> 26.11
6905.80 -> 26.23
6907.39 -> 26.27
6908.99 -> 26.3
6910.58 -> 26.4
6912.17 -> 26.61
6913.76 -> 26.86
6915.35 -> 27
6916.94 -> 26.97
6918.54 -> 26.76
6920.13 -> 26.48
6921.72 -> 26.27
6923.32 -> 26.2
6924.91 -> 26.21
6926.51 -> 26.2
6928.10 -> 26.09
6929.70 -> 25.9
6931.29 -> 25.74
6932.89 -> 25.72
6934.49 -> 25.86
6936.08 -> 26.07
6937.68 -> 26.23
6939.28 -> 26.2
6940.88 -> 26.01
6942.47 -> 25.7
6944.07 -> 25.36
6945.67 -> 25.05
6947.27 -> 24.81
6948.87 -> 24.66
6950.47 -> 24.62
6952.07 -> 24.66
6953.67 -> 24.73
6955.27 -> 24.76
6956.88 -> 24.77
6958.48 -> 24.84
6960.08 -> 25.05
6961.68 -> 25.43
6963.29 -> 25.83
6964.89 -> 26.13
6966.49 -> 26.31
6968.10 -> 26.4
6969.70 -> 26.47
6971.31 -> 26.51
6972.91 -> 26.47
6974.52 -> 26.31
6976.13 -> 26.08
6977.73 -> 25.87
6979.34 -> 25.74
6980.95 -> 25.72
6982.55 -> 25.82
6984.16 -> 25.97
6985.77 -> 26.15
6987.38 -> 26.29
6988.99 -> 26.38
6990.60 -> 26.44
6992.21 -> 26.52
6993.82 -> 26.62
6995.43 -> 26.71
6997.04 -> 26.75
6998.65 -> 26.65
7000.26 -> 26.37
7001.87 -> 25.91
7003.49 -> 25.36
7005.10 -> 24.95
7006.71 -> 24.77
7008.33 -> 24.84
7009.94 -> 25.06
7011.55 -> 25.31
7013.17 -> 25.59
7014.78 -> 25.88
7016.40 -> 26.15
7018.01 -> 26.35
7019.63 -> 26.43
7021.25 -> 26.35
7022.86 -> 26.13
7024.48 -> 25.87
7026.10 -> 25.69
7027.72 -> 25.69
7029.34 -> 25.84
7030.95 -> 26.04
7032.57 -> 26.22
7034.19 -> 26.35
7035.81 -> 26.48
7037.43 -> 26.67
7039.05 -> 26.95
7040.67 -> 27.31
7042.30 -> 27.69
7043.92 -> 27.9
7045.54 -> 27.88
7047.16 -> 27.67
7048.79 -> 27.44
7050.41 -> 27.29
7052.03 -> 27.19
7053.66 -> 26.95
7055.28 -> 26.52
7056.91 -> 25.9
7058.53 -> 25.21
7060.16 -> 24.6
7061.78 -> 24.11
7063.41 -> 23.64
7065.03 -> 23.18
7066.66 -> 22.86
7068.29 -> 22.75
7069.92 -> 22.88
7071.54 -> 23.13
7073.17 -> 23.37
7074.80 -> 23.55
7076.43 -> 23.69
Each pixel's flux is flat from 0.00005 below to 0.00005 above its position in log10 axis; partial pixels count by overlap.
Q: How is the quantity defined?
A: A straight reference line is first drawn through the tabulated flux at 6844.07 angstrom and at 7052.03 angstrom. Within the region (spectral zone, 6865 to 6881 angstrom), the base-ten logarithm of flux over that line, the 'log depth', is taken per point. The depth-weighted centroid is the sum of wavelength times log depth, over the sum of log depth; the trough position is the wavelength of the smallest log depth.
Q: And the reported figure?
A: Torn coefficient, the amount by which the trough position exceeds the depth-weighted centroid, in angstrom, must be 0.5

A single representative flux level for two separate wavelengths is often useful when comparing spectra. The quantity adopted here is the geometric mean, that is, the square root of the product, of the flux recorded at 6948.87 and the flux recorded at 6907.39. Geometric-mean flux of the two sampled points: 25.5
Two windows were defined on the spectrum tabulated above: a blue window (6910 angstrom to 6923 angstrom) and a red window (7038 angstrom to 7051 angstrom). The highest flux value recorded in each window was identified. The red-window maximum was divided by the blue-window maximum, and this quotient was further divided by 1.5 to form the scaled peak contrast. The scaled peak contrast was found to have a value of 0.689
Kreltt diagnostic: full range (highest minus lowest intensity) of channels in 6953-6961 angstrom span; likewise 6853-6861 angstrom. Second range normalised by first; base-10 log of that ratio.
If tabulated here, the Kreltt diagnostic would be 0.7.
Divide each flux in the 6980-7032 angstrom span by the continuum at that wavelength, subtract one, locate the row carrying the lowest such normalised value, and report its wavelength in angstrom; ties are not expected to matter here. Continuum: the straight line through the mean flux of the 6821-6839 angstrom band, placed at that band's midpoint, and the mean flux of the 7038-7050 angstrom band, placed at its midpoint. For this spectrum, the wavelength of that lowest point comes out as 7006.71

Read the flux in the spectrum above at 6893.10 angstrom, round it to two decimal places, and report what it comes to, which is 25.34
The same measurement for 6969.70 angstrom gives 26.47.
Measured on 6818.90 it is 24.96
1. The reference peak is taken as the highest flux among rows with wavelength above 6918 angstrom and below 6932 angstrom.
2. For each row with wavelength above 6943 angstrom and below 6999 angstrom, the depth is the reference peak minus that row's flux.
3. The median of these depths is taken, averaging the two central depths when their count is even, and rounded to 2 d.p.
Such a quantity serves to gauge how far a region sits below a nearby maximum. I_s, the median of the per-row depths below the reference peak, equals 0.79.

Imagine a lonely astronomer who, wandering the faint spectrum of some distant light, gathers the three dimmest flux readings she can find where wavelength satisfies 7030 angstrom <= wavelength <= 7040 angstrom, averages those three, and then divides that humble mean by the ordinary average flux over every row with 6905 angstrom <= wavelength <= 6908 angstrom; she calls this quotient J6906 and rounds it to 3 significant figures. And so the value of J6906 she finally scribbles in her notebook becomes 0.998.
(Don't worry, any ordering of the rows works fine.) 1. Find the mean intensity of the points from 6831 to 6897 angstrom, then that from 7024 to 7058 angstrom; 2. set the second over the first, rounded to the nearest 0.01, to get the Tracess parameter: 1.06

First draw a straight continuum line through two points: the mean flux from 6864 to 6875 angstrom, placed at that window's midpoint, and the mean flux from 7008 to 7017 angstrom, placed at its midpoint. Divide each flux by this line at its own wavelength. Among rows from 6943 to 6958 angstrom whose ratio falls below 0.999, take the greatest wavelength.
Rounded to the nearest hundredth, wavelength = 6956.88 angstrom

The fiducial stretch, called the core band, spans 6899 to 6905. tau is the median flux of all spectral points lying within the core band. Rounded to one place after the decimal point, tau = 25.8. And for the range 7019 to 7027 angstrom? 26.1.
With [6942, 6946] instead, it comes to 25.4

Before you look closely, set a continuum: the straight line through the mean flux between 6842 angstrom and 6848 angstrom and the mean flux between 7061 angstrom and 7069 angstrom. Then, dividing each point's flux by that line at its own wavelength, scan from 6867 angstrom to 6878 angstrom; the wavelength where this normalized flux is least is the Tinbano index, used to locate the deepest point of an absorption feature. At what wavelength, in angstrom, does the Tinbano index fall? 6877.24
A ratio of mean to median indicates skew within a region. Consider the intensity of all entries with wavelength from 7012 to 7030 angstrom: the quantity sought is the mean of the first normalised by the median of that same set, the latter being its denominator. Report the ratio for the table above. 1.00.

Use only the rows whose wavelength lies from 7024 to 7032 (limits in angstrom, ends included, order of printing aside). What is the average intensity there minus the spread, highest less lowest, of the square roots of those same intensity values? 25.8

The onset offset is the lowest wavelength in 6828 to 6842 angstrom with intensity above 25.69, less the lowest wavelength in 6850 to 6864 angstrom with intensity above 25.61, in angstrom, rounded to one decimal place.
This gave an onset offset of -29.9 angstrom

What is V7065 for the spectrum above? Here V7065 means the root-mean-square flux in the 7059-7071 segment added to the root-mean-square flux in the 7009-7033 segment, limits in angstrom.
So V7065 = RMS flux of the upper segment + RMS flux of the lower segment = 49.4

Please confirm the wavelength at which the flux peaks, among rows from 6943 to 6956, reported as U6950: 6944.07 angstrom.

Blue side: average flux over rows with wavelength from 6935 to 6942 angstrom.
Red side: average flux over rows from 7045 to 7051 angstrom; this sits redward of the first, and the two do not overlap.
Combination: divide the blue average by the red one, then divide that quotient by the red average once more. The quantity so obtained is 0.0344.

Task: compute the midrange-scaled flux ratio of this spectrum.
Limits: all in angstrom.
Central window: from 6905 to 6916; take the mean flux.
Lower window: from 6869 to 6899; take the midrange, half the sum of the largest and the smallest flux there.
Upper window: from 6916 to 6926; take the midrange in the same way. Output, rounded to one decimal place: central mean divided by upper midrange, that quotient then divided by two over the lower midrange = 12.5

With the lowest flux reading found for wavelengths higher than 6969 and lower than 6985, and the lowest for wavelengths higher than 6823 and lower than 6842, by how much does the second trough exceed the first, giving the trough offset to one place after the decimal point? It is -0.8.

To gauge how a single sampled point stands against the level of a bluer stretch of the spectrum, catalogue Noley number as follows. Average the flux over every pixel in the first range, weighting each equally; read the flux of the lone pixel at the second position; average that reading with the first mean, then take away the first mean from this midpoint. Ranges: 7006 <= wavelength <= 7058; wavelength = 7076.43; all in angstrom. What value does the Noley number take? -1.35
